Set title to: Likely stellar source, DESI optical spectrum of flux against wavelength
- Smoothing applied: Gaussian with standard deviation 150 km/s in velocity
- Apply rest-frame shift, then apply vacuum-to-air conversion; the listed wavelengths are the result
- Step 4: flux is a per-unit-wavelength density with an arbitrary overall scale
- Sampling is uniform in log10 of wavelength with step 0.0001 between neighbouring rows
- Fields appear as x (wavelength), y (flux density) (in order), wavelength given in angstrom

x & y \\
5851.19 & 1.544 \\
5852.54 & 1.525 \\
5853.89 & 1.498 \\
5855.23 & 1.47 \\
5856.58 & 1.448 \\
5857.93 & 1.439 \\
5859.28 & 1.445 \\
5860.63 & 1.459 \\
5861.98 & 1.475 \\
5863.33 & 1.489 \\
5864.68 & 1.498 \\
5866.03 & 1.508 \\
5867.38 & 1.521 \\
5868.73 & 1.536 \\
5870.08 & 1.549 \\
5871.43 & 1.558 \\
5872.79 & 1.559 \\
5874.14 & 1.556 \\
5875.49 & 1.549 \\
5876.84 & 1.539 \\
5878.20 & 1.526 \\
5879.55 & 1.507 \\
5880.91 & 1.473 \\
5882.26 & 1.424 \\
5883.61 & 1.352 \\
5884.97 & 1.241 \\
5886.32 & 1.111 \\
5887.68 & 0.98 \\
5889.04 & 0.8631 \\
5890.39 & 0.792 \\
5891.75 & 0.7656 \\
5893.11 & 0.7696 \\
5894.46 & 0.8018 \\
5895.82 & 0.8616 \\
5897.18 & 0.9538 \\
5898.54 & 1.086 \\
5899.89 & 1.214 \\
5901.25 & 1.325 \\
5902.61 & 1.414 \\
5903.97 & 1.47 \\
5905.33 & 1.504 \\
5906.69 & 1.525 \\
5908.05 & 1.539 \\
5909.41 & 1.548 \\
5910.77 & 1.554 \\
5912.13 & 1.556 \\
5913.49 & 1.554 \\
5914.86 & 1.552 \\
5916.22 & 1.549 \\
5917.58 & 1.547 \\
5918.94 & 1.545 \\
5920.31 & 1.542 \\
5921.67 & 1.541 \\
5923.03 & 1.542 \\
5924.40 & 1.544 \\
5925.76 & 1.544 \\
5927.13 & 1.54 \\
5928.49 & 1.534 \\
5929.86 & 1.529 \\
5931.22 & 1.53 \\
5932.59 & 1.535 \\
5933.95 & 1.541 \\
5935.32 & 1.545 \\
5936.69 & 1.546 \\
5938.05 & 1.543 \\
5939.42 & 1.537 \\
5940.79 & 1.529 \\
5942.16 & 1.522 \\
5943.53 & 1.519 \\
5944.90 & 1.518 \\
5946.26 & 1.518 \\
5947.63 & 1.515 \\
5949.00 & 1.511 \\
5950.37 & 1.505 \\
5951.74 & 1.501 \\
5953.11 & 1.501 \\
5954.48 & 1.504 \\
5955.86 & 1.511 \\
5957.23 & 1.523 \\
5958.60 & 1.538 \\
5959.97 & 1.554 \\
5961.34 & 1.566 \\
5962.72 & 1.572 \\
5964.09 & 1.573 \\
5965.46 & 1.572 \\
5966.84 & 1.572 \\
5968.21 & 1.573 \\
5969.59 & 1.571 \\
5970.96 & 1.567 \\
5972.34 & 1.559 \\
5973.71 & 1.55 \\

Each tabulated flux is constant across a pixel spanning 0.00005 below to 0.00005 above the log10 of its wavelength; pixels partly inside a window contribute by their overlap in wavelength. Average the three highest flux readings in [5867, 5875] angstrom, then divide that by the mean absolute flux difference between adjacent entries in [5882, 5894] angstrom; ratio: 19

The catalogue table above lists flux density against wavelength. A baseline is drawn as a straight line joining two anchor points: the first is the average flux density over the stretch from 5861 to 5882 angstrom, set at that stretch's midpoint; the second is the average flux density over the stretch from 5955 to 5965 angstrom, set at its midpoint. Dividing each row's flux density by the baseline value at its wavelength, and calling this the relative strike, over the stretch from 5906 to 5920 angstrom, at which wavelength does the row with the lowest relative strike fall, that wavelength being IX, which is 5906.69 angstrom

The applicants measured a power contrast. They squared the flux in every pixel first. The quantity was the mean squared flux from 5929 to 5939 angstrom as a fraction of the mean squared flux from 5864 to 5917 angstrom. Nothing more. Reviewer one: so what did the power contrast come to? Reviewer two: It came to 1.27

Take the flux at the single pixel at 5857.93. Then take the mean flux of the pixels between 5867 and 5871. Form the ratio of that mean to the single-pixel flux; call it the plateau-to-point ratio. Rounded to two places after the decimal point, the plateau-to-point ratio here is 1.07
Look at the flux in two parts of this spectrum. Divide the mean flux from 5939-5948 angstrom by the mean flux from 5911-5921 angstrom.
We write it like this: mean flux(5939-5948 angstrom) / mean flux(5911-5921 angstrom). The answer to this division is 0.98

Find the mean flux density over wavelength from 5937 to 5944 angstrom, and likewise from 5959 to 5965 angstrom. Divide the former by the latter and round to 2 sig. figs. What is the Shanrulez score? 0.98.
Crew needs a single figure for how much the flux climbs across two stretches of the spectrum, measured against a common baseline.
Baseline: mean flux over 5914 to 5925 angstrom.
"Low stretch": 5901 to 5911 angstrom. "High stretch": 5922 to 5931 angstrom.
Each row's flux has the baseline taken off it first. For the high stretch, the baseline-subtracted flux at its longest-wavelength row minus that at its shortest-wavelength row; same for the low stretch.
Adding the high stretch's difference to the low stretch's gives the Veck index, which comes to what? 0.22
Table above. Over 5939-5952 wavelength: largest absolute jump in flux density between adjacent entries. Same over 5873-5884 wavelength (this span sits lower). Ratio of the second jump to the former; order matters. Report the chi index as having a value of 9.0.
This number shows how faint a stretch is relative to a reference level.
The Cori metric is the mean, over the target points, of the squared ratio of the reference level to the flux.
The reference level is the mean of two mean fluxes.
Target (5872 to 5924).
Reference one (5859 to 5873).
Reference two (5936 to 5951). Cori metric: 1.56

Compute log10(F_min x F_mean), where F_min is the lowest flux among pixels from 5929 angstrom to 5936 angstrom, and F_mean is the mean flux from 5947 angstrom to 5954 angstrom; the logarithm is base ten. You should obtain 0.36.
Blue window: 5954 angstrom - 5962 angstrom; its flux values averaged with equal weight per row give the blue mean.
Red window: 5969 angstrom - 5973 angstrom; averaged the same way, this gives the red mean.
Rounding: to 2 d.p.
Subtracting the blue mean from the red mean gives 0.03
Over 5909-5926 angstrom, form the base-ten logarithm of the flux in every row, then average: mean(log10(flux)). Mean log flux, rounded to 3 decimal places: 0.190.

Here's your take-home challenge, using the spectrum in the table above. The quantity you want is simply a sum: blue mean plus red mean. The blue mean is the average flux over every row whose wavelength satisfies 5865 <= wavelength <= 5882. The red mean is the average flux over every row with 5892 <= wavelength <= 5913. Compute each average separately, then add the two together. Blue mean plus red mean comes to 2.8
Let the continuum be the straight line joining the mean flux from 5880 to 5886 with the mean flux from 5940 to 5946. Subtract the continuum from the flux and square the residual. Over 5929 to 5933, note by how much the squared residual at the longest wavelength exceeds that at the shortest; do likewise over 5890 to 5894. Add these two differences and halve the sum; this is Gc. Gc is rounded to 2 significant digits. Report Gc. 0.018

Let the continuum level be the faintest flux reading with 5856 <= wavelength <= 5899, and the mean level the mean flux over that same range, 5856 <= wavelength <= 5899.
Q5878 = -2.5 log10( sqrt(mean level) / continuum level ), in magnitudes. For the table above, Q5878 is -0.433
